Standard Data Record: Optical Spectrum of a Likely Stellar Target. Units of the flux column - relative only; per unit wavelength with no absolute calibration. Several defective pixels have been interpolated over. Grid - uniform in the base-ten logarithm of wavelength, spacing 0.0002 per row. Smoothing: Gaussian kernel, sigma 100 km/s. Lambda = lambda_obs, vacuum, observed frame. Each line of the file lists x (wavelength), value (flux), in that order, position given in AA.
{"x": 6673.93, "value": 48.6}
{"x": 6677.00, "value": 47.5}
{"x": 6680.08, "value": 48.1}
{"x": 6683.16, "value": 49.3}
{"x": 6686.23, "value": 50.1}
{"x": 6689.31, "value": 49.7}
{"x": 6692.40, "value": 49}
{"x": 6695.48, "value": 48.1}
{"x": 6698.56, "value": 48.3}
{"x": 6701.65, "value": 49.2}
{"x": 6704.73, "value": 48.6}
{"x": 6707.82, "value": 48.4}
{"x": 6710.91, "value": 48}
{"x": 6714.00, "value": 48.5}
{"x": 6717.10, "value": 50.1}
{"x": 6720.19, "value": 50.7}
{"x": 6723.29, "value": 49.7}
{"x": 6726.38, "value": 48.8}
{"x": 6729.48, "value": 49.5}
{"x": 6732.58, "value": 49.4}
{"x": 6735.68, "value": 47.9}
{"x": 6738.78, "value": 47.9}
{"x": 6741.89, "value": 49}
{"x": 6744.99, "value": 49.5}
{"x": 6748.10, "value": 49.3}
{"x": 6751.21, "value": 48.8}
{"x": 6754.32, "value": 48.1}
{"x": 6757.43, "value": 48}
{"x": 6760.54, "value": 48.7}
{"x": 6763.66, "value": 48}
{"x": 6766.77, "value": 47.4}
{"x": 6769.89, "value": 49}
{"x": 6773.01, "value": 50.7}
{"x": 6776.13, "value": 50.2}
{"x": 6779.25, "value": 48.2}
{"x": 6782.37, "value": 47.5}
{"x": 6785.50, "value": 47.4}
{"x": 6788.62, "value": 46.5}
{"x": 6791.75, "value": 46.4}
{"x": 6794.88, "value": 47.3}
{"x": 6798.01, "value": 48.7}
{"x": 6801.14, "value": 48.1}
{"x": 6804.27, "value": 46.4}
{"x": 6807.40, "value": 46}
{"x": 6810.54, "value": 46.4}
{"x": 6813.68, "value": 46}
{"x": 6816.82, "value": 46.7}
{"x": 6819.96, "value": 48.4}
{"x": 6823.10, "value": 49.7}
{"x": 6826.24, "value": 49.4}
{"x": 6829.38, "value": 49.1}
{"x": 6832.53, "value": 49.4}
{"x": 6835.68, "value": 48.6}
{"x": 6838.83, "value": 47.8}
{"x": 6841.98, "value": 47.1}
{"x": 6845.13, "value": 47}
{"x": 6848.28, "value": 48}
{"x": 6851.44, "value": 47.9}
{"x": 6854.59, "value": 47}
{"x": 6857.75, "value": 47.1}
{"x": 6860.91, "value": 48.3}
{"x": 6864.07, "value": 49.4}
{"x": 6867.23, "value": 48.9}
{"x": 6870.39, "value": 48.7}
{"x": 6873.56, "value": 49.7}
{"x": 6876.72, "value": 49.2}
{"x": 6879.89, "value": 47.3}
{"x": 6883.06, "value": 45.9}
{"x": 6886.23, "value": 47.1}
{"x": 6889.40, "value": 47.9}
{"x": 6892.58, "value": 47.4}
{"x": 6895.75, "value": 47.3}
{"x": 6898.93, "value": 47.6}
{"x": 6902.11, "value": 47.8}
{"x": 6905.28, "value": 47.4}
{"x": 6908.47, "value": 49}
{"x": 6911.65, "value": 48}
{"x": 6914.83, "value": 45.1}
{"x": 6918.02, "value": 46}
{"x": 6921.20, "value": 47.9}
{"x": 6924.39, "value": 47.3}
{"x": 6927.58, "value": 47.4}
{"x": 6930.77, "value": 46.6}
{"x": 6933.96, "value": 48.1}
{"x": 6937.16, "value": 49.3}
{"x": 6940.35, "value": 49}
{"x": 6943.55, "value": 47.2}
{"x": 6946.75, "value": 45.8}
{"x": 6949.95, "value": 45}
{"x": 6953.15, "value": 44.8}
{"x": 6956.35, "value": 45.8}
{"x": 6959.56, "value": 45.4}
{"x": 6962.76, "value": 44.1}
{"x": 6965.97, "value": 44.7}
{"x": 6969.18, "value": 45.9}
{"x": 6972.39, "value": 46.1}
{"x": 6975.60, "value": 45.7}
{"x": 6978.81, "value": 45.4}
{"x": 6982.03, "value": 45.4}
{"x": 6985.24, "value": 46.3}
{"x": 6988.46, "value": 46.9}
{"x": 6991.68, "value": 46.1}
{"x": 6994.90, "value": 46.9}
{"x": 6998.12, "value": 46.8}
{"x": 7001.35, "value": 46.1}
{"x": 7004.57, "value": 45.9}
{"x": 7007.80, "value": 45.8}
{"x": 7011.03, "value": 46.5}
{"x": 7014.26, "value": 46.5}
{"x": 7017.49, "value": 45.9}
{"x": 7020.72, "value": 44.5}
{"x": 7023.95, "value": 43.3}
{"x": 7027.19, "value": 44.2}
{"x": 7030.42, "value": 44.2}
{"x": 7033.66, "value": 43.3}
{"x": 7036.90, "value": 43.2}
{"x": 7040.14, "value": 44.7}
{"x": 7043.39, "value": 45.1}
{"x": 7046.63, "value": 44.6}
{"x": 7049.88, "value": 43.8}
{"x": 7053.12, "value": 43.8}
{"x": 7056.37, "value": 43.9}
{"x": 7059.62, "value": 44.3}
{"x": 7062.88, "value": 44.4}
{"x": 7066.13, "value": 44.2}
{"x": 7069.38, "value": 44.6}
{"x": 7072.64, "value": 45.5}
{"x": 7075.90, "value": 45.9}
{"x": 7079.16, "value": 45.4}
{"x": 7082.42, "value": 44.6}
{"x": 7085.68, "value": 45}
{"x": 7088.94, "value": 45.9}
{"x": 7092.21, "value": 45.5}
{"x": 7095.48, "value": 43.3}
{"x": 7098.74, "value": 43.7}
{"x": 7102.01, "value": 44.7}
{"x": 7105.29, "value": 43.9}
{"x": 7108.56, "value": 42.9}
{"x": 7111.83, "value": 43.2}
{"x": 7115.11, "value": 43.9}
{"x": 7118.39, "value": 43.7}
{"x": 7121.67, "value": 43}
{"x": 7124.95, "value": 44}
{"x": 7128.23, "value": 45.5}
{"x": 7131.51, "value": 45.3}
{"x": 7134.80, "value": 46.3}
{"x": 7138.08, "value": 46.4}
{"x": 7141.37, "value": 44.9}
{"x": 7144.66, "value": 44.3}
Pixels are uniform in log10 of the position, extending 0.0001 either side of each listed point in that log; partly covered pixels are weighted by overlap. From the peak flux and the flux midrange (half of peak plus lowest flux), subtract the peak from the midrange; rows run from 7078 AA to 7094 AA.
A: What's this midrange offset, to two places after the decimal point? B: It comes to -0.65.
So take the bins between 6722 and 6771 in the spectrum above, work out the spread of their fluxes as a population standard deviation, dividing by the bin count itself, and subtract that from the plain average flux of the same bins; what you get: 48.0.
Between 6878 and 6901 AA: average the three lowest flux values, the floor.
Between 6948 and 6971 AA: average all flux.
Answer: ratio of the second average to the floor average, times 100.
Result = 96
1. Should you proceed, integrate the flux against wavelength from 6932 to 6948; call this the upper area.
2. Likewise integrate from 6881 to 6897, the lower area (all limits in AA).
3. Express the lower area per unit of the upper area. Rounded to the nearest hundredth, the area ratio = 0.98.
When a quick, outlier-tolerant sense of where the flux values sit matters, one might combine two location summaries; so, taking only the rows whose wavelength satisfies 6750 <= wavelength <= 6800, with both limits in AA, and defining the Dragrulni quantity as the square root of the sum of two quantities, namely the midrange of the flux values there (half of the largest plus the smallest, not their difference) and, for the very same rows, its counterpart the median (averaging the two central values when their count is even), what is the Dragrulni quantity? 9.83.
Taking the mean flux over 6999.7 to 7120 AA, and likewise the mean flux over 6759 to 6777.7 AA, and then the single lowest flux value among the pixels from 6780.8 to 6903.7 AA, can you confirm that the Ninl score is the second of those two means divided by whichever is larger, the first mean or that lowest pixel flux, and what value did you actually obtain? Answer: 1.07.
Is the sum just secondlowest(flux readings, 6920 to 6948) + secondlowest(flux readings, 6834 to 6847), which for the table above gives 93.7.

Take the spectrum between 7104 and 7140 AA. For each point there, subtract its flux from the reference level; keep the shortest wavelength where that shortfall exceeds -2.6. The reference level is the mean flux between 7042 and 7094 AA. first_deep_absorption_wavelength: 7105.29 AA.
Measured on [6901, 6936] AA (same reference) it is 6914.83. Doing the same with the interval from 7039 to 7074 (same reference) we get 7040.14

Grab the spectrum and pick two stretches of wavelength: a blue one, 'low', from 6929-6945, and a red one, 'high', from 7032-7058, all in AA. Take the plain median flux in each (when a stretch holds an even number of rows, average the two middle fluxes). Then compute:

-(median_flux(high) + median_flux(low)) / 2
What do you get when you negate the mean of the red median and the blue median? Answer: -46.0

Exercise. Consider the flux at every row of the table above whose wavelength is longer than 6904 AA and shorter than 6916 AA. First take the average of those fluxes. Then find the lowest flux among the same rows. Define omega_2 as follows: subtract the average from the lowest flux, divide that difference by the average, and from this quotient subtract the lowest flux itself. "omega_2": -45.1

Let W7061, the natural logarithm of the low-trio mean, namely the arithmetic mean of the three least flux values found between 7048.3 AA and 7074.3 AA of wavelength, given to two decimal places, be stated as 3.78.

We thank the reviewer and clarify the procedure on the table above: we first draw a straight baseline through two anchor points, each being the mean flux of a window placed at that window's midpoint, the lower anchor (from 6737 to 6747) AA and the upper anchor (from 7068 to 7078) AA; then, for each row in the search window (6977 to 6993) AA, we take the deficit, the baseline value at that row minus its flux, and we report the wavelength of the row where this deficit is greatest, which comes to 6978.81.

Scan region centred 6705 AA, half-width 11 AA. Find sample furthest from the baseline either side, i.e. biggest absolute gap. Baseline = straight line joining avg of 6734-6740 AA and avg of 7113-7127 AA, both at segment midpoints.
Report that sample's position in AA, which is 6701.65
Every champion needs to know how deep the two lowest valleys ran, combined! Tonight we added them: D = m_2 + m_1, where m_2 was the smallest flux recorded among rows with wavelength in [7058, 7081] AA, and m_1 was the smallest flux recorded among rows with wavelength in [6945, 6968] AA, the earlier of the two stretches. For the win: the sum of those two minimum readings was 88.3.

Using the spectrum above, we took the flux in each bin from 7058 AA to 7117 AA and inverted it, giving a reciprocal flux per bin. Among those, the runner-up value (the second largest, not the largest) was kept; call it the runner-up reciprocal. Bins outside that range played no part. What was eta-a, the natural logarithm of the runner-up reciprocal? -3.77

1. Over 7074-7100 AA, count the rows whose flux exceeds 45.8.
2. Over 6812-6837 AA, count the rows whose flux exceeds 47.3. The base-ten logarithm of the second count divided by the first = 0.5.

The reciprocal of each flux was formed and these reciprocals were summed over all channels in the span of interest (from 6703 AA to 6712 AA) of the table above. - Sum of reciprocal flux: 0.0621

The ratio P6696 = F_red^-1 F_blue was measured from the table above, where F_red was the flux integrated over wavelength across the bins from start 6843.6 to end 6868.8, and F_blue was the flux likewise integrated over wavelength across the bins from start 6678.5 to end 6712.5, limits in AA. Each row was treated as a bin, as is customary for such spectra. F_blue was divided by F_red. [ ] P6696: 1.4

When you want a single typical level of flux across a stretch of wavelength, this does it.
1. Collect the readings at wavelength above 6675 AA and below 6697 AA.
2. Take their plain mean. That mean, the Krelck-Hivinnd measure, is 48.8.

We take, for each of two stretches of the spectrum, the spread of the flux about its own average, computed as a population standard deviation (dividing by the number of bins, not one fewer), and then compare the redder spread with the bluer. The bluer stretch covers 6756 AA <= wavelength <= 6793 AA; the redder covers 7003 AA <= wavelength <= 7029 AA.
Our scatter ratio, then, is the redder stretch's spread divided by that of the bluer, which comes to 0.87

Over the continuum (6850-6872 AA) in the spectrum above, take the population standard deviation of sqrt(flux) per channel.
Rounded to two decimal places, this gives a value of 0.06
